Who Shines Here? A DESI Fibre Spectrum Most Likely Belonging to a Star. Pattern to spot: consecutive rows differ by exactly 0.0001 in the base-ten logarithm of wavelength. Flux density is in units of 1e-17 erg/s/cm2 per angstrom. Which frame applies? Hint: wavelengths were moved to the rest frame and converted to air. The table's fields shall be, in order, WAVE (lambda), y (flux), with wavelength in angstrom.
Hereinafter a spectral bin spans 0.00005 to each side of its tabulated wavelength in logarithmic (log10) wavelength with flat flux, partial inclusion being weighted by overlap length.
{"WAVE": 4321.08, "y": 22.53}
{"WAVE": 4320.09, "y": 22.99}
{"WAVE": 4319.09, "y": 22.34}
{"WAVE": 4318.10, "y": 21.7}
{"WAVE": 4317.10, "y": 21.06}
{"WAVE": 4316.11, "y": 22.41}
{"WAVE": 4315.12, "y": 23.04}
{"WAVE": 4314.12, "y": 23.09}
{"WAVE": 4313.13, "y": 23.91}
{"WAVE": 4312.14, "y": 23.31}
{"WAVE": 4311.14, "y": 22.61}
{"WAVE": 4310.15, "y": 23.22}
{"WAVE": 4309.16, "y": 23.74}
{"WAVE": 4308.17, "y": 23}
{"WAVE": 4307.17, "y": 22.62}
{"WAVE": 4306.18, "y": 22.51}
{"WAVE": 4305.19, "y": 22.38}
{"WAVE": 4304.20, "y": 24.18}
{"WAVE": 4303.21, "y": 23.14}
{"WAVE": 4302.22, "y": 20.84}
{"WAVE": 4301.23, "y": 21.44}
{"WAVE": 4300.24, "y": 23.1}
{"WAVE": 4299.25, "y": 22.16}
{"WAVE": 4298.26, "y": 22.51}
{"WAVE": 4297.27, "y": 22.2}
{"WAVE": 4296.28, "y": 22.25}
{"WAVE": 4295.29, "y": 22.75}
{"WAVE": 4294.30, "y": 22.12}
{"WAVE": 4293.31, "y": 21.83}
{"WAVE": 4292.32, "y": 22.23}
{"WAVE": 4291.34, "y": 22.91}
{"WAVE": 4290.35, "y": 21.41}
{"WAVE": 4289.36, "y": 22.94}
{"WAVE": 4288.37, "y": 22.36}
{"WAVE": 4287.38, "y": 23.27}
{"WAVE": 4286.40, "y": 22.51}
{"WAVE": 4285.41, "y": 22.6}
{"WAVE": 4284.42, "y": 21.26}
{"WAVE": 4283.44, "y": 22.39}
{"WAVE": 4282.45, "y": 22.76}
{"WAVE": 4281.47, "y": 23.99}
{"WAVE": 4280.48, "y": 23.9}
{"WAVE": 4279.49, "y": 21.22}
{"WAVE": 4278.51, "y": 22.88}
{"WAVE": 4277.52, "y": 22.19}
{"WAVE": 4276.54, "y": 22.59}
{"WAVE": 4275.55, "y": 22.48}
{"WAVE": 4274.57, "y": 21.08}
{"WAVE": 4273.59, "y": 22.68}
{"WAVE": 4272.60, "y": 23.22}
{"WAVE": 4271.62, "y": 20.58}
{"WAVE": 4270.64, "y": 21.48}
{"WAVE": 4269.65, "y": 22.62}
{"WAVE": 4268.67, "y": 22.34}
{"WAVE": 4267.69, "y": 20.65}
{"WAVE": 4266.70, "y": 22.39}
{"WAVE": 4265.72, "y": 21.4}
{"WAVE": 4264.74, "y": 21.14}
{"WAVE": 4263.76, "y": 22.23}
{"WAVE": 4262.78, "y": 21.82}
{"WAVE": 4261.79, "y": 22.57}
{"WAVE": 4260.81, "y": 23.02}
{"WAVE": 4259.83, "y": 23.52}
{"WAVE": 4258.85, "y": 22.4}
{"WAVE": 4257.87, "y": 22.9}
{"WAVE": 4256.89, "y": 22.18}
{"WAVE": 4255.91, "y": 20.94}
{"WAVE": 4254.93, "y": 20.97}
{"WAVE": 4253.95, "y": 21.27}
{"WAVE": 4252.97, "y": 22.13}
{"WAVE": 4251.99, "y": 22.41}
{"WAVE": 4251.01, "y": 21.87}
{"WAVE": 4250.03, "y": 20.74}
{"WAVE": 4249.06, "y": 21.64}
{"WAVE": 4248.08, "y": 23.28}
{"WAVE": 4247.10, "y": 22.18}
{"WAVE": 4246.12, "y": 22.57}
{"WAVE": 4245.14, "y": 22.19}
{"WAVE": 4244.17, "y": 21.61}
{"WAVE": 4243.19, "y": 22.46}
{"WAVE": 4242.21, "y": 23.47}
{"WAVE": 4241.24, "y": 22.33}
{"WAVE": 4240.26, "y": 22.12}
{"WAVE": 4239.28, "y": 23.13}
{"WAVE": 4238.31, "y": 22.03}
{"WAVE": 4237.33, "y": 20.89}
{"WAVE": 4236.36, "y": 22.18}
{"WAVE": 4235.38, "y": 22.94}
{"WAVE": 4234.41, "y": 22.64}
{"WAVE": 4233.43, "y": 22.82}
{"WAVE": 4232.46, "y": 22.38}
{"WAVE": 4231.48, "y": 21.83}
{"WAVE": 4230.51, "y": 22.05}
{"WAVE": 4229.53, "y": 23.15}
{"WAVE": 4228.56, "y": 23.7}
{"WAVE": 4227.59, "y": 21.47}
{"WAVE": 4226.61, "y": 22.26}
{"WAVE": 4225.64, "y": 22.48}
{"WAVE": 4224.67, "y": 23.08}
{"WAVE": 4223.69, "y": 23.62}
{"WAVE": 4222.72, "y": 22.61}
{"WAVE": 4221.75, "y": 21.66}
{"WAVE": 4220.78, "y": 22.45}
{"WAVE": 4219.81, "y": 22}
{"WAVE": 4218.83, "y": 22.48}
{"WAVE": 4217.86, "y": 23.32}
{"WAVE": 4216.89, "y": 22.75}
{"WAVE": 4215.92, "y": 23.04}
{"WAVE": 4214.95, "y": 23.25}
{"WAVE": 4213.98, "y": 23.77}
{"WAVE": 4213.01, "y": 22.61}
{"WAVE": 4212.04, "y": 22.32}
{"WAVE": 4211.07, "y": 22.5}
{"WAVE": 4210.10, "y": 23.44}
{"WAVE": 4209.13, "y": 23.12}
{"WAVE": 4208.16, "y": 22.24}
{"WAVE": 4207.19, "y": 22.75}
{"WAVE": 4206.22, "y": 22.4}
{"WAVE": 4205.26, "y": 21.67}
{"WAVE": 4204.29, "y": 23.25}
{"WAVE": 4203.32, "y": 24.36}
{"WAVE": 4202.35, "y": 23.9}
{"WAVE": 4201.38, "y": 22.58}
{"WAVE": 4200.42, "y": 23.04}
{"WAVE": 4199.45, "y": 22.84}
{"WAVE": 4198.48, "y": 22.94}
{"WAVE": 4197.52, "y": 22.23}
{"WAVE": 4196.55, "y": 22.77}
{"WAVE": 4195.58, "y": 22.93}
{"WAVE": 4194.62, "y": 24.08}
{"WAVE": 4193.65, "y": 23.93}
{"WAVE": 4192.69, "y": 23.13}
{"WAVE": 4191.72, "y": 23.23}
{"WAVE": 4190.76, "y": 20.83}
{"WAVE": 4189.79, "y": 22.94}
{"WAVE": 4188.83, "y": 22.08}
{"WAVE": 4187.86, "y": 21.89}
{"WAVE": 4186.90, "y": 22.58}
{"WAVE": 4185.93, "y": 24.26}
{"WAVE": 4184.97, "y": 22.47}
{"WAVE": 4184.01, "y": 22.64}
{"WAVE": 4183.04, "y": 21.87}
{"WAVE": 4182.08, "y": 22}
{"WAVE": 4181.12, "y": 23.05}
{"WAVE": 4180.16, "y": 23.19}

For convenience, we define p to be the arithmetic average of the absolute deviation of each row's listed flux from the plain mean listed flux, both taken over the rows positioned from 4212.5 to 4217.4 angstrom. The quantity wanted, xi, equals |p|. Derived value 0.34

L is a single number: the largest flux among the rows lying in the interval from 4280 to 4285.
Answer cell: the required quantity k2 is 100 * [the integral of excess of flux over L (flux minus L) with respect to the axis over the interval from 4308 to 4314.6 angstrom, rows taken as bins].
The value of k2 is -468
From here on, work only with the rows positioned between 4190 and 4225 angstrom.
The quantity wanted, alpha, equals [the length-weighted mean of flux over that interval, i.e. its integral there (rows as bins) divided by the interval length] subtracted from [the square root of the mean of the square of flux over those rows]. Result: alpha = 0.015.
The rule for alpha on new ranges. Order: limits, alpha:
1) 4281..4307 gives 0.004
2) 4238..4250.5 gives -0.007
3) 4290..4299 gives -0.008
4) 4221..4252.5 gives 0.008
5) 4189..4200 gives 0.037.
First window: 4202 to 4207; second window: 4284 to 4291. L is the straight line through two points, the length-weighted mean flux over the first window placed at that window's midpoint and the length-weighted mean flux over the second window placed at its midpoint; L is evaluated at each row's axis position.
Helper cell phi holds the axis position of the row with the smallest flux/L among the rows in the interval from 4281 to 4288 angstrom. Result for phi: 4284.42 angstrom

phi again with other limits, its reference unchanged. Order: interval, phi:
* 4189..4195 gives 4190.76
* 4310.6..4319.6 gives 4317.10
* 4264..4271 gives 4267.69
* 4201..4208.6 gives 4205.26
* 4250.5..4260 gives 4255.91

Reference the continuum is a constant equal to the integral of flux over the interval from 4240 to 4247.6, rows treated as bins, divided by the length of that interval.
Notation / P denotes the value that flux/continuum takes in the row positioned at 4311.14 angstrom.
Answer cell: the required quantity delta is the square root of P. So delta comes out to 1.01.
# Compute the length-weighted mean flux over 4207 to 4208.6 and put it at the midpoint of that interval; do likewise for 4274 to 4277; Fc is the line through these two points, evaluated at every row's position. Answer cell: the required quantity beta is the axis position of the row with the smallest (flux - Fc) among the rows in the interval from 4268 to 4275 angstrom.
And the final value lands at 4271.62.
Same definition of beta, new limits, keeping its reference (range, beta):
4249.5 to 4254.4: 4250.03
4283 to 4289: 4284.42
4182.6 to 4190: 4183.04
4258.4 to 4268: 4267.69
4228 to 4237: 4231.48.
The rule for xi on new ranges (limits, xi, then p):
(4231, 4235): 0.31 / 0.31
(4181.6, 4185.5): 0.31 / 0.31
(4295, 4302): 0.38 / 0.38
